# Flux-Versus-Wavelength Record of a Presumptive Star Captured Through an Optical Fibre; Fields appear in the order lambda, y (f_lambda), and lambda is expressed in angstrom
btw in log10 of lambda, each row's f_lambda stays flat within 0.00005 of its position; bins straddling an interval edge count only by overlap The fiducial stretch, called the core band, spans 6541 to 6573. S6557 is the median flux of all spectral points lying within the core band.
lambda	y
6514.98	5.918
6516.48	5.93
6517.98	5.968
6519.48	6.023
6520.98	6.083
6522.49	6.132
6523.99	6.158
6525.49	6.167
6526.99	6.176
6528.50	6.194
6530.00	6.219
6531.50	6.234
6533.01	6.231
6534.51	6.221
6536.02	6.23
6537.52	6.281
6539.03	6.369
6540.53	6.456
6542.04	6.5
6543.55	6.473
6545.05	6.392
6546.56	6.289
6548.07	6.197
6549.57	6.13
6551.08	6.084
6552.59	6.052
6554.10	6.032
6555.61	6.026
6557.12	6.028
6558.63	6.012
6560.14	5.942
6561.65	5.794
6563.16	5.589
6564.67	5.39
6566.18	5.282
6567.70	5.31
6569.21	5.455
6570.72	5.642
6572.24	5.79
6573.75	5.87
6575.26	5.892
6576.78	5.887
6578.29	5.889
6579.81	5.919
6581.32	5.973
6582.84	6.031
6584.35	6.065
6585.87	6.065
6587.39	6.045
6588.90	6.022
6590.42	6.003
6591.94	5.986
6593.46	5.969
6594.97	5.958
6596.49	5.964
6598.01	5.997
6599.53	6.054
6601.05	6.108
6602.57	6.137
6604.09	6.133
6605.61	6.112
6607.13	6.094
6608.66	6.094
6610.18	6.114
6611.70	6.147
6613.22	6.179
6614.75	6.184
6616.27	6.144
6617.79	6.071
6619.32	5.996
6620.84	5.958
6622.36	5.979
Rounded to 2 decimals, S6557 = 6.03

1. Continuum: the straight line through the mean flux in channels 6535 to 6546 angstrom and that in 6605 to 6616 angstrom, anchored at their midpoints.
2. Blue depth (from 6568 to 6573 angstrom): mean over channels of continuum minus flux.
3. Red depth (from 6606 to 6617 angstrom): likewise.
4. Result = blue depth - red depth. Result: 0.7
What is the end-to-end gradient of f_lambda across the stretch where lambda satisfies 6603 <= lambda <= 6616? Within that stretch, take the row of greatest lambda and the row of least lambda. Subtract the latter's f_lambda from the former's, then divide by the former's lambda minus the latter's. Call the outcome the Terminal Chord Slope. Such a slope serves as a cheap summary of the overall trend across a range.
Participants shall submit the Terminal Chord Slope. 0.0048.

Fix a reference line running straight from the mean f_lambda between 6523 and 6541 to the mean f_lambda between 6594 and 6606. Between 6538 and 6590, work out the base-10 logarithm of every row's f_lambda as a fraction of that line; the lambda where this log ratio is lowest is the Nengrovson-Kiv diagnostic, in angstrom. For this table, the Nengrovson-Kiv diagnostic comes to 6566.18 angstrom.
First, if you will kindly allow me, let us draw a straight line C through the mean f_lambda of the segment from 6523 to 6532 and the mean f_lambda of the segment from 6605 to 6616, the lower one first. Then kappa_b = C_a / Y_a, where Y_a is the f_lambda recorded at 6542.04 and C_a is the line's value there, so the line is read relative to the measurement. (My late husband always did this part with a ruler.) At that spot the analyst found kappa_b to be 0.95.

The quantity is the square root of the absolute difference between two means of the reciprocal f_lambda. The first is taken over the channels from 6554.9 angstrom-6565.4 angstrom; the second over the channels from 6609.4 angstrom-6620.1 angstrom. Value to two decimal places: 0.09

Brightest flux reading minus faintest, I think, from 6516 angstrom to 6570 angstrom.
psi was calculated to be 1.22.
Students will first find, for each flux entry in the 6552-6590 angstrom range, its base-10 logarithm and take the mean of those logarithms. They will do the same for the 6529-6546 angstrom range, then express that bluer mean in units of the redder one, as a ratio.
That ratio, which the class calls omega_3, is 1.046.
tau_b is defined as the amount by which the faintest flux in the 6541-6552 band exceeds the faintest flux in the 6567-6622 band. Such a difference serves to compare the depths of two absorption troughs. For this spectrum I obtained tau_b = 0.77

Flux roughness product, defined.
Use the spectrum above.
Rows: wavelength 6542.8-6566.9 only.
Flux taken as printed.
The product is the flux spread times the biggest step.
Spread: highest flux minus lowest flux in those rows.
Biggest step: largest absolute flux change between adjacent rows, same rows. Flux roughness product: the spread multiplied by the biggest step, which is 0.244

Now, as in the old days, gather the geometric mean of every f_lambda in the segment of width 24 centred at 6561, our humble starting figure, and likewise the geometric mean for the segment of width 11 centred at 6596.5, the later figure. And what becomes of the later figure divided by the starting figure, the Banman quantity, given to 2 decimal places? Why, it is 1.04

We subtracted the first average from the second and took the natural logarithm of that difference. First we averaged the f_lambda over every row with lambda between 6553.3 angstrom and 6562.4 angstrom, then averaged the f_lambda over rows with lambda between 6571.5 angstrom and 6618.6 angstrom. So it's -2.9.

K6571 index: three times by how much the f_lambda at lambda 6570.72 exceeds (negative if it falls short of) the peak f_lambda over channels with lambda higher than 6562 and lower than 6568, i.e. 0.2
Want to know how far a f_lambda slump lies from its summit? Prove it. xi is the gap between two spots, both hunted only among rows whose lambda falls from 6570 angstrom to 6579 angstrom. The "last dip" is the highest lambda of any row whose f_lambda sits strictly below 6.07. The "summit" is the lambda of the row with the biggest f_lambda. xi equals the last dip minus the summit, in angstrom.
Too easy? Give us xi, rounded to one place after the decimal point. 3.0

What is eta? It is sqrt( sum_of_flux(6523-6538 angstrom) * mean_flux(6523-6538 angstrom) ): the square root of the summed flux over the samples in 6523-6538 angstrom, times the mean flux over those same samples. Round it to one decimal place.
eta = 19.6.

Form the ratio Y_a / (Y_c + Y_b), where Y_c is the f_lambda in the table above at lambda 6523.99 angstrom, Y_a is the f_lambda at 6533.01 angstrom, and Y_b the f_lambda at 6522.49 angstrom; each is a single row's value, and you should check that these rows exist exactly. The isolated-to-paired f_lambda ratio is 0.507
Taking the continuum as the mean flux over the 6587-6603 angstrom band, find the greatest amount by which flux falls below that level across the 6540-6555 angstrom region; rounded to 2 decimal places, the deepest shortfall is -0.01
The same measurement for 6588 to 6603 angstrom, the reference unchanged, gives 0.06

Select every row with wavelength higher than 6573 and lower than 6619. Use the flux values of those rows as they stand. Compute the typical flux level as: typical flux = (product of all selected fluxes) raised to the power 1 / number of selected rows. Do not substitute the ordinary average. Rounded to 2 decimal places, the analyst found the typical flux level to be 6.04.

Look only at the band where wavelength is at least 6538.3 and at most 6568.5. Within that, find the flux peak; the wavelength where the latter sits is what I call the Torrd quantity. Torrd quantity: 6542.04 angstrom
